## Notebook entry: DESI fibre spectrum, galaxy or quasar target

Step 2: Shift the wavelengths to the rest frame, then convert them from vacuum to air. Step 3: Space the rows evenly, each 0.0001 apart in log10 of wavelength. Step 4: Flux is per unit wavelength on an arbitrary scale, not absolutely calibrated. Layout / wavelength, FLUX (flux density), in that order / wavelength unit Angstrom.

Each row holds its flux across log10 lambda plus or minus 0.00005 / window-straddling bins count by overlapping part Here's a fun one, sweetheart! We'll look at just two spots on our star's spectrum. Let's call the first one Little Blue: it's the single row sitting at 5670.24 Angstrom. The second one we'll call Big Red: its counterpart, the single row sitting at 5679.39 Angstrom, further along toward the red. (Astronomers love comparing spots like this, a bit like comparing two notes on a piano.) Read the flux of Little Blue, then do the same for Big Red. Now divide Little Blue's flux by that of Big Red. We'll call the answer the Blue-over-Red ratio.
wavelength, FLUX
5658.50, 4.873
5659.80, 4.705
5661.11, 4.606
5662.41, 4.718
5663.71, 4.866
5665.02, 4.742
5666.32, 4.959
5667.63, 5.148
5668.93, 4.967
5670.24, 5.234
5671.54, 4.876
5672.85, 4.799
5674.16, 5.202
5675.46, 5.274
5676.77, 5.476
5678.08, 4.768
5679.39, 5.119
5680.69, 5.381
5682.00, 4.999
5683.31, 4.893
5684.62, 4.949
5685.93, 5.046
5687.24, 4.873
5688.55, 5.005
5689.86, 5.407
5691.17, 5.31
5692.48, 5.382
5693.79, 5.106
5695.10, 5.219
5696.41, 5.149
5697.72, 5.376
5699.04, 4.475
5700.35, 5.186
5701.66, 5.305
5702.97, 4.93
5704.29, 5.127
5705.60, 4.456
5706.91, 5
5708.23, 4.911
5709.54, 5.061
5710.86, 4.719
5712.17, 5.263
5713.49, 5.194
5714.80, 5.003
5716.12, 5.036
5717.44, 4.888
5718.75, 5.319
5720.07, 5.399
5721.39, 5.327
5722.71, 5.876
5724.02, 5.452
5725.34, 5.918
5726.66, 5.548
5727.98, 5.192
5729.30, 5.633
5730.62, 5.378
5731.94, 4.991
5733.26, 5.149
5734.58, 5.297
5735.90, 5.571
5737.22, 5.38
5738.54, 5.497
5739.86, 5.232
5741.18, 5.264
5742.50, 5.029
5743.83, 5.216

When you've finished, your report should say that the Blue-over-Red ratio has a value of 1.02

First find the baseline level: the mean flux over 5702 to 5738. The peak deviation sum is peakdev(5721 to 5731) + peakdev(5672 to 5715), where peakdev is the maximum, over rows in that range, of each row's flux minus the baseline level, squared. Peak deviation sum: 1.07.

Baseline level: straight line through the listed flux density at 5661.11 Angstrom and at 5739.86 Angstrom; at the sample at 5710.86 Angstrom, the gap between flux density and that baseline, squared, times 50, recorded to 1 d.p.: 4.0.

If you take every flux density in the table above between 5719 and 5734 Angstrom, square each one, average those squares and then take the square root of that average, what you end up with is 5.45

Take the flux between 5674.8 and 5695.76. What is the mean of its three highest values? 5.42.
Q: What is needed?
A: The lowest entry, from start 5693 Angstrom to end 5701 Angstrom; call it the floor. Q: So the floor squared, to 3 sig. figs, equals 20.0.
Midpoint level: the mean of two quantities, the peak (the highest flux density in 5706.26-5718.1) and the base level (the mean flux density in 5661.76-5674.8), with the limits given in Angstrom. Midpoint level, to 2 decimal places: 5.11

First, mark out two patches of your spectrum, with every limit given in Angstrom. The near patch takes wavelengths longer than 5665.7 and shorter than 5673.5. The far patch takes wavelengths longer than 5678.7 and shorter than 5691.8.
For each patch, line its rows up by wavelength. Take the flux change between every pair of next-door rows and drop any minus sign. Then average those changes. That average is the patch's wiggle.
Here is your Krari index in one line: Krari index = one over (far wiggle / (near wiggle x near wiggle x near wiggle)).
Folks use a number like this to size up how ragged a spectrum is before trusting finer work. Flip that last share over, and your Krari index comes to 0.052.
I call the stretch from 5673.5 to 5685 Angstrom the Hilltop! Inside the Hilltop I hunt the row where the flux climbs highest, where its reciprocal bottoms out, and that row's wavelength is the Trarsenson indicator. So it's 5676.77 Angstrom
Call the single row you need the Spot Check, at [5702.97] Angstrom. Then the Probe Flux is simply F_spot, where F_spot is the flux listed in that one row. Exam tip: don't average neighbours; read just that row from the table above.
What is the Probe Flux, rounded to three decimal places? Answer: 4.930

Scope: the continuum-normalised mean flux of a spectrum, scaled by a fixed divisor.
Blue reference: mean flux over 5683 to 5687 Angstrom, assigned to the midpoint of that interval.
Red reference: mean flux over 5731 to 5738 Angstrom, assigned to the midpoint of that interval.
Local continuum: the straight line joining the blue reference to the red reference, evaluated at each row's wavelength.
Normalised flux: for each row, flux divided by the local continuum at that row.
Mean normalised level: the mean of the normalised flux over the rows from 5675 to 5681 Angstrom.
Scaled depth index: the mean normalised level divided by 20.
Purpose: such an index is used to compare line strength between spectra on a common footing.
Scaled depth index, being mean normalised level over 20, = 0.0529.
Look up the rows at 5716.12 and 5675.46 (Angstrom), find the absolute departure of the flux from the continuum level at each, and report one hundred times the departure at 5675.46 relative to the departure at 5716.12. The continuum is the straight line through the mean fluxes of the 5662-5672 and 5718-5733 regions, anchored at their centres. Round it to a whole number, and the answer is 77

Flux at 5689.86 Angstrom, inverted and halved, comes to 0.0925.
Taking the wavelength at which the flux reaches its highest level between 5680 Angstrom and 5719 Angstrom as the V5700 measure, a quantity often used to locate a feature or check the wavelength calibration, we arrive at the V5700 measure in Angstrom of 5689.86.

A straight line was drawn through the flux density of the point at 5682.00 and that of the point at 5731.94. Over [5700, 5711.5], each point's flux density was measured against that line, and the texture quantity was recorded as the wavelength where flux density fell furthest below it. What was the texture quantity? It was 5705.60 Angstrom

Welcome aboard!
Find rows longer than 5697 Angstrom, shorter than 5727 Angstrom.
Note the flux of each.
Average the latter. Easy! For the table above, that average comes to 5.16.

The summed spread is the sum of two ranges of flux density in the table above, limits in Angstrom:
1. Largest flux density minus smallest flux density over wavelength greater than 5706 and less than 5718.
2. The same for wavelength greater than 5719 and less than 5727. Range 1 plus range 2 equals 1.1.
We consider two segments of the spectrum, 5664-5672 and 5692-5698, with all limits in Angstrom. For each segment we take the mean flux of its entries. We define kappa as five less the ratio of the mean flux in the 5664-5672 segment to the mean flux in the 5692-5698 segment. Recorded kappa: 4.05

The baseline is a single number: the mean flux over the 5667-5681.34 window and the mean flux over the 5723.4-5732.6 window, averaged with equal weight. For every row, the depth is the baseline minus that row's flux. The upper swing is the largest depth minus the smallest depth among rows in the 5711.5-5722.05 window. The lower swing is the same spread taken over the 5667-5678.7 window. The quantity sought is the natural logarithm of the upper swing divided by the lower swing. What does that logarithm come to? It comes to -0.3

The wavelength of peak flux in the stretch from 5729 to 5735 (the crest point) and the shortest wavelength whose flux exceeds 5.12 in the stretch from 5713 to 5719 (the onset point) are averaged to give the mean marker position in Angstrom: 5721.4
